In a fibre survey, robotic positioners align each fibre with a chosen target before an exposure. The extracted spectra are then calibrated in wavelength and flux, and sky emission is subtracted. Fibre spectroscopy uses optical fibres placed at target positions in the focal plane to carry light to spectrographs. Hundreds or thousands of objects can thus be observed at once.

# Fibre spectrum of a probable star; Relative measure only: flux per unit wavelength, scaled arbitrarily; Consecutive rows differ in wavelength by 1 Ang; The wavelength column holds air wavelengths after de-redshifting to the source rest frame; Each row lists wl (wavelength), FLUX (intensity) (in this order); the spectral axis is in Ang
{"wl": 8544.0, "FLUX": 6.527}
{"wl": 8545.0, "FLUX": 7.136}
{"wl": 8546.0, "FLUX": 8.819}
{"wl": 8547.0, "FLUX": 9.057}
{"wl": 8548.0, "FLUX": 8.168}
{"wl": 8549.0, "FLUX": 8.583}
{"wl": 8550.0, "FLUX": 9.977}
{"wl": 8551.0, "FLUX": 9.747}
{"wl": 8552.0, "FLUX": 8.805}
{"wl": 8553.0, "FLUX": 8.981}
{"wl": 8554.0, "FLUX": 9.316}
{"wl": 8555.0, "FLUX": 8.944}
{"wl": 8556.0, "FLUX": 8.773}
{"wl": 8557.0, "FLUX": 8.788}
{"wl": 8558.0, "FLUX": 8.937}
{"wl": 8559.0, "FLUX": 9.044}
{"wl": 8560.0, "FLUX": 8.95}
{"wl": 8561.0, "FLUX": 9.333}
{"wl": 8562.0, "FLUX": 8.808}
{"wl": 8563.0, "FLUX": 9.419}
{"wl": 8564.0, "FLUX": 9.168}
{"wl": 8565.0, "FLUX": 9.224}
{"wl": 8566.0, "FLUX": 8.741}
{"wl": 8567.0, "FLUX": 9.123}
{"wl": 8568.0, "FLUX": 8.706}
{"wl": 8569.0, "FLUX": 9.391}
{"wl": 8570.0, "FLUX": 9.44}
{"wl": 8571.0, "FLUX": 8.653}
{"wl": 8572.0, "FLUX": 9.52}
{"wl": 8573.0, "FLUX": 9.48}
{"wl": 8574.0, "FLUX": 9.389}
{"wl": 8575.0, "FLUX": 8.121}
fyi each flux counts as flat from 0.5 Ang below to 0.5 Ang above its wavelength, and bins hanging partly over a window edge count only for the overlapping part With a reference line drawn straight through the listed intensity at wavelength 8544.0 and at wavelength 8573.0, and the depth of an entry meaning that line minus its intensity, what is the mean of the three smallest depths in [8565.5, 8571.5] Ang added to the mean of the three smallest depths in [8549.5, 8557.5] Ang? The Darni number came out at -2.7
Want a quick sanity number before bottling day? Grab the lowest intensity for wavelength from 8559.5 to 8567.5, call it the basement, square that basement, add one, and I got 77.4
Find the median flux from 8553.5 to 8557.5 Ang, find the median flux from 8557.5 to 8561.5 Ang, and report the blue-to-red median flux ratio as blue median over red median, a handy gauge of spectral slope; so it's 0.99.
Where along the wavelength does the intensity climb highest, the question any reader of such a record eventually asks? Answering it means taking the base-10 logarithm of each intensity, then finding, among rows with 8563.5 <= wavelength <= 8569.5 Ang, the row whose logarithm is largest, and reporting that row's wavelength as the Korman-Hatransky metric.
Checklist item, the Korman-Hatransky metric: 8569.0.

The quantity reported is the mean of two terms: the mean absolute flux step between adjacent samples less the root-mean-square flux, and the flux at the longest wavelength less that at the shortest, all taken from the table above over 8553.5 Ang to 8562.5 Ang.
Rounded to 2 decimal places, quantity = -4.64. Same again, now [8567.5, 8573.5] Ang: -3.97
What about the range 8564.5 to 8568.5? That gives -4.52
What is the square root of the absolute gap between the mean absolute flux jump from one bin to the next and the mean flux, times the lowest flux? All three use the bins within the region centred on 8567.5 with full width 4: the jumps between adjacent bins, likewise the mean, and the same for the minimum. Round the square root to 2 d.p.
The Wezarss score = 8.60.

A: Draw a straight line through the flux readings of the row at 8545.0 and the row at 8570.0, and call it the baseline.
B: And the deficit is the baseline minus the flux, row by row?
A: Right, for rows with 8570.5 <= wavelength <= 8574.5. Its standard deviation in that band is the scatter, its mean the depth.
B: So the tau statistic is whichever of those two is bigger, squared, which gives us 0.17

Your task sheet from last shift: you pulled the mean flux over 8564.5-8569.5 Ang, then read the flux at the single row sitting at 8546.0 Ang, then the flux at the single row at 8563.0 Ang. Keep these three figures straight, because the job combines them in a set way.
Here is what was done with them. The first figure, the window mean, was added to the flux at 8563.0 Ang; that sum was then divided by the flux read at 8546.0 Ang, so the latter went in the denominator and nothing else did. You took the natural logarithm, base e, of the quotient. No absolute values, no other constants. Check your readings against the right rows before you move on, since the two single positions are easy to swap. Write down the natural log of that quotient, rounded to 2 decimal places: 0.74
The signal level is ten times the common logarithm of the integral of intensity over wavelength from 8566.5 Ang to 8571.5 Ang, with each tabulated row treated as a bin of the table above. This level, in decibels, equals 16.6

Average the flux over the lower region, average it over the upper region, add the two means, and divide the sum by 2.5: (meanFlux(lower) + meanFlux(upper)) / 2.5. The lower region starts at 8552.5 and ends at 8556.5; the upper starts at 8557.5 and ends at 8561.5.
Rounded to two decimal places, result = 7.23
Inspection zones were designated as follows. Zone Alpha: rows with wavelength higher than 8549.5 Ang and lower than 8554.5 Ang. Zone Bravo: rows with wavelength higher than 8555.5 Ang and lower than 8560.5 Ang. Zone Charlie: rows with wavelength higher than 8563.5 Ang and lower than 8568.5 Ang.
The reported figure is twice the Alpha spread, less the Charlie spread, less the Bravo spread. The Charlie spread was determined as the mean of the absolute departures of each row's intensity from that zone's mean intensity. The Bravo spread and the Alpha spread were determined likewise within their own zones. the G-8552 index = 0.49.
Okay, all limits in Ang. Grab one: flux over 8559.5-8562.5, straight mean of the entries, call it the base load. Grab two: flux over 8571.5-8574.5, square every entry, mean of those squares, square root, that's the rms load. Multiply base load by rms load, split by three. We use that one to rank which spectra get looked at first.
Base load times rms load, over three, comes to 28.5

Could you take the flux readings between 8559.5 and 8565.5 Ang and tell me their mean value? 9.15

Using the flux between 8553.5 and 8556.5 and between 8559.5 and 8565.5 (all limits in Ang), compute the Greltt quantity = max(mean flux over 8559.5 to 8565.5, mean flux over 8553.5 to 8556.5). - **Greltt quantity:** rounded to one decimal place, 9.2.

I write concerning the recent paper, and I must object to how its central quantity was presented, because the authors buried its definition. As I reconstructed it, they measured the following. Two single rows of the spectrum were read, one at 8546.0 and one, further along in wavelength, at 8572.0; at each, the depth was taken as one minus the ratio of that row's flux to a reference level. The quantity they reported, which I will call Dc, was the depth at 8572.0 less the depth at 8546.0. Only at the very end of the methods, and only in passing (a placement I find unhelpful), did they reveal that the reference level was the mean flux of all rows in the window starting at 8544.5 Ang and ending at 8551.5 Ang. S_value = -0.080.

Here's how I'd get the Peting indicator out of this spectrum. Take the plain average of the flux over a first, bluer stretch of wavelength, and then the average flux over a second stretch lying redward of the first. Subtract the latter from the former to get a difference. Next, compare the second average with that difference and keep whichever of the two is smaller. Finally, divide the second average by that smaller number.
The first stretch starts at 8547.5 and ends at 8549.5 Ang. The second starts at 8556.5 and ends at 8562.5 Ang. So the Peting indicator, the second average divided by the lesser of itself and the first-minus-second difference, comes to -15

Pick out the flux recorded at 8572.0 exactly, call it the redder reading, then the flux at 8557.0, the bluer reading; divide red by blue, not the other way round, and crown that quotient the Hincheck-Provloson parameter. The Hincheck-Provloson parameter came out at 1.08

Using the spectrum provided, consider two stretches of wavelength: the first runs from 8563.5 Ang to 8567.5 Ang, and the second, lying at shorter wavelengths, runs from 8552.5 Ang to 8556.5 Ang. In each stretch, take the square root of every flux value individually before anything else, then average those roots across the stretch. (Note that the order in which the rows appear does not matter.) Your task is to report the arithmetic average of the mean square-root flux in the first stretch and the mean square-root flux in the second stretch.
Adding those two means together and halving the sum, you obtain 3.01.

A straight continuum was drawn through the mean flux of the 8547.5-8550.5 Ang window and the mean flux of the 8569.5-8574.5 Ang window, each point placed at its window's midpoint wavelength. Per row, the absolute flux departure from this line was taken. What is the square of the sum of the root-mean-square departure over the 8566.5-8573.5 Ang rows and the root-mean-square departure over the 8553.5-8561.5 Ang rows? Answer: 0.3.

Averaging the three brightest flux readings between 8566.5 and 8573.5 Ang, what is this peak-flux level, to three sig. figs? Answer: 9.48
